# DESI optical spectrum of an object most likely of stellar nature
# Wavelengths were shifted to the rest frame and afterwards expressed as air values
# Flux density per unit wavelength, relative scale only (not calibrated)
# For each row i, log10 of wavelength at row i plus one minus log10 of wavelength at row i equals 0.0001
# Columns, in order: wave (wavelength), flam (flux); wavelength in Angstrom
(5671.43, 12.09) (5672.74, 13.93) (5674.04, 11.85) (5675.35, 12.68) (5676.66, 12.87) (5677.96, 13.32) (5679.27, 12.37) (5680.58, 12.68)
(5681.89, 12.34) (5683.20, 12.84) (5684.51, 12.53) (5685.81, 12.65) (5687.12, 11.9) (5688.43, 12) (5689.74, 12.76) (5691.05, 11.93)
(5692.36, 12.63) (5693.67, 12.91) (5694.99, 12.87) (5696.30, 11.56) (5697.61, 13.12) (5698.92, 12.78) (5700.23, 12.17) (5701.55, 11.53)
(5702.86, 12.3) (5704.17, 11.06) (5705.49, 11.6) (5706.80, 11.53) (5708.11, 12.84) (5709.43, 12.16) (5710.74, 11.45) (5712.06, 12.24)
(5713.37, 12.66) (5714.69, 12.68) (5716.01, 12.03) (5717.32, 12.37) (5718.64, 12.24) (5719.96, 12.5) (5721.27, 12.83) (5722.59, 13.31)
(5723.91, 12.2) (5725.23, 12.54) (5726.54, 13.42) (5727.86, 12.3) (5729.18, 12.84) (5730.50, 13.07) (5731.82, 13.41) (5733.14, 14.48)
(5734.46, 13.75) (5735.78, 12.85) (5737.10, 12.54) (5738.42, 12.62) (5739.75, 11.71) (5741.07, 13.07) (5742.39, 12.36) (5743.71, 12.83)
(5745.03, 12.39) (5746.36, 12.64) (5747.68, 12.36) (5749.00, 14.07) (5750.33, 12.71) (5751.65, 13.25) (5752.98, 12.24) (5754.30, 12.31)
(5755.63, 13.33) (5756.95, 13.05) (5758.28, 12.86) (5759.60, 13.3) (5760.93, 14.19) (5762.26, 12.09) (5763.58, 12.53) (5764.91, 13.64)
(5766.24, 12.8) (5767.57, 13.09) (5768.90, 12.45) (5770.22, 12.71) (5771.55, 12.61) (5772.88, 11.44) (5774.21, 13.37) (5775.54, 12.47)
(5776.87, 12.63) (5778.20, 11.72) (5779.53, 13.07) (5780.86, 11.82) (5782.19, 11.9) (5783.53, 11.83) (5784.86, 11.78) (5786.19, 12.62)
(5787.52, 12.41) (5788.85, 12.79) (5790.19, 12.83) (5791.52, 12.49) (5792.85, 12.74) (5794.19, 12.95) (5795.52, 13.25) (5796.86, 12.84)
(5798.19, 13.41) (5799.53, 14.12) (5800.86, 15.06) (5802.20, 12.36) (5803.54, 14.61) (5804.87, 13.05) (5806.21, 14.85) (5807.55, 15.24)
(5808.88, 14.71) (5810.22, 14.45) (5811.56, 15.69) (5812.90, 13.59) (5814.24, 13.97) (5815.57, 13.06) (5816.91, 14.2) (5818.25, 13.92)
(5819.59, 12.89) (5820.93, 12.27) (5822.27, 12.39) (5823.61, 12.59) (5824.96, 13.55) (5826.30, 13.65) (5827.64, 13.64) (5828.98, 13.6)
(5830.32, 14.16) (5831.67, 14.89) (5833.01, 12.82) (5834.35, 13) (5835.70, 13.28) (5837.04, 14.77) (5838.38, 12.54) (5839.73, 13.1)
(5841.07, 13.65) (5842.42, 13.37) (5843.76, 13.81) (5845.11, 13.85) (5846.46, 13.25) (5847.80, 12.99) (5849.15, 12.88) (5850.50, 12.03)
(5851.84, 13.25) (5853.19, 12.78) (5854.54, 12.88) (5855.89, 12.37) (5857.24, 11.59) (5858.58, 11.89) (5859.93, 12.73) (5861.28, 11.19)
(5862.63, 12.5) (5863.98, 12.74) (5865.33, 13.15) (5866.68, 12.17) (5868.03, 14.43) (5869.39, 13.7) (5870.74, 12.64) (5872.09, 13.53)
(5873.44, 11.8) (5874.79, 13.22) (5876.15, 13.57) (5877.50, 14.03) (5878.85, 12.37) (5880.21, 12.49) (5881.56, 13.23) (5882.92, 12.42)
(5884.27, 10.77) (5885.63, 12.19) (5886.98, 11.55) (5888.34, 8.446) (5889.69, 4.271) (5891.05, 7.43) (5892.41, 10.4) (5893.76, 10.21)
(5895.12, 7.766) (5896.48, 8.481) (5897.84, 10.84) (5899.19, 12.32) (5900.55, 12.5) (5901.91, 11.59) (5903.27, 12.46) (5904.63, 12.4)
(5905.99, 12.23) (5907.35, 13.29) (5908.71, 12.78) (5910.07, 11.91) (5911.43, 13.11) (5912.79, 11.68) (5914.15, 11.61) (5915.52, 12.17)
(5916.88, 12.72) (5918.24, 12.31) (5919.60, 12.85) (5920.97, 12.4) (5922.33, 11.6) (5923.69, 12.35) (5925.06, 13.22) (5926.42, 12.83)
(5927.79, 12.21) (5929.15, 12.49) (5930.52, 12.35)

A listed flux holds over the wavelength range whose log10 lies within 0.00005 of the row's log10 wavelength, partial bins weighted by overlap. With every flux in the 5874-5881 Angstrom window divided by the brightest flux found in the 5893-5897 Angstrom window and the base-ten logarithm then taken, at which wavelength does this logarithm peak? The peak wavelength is 5877.50 Angstrom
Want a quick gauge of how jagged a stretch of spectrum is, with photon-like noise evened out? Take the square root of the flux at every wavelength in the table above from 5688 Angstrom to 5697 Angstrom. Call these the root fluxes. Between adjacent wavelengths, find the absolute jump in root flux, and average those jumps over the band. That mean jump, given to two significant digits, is 0.093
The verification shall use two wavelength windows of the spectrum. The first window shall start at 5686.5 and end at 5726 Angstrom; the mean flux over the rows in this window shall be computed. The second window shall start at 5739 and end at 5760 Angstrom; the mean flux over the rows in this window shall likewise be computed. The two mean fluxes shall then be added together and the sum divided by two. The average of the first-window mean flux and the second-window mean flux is 12.5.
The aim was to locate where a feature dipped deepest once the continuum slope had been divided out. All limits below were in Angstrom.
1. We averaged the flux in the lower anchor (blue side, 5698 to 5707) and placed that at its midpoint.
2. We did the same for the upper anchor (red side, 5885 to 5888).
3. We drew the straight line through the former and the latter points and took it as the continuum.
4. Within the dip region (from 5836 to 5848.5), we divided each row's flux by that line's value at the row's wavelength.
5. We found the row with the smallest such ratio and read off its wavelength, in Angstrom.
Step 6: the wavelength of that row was 5838.38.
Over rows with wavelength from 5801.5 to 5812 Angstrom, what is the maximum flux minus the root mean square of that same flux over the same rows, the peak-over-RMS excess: 1.28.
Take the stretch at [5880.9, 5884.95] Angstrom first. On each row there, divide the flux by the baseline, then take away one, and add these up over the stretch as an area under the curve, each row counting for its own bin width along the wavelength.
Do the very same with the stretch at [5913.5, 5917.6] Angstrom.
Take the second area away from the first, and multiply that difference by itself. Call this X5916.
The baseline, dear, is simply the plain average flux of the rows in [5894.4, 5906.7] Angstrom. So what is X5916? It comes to 0.00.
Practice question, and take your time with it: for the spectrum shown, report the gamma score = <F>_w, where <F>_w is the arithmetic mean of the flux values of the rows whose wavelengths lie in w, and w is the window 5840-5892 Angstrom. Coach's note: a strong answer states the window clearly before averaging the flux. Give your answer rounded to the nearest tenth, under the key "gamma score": 12.3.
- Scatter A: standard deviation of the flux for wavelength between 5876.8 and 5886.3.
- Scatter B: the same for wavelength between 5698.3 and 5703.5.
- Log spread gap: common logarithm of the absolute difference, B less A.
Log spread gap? -0.32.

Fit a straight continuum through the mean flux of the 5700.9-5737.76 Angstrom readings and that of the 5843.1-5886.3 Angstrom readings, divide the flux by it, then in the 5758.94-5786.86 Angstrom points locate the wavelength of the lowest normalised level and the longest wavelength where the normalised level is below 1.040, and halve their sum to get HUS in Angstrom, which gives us 5779.5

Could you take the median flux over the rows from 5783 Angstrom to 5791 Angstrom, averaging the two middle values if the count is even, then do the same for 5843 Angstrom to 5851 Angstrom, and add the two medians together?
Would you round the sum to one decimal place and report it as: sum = 25.6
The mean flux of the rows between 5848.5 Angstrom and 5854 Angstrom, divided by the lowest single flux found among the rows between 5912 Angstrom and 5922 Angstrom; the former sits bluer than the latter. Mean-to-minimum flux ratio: 1.097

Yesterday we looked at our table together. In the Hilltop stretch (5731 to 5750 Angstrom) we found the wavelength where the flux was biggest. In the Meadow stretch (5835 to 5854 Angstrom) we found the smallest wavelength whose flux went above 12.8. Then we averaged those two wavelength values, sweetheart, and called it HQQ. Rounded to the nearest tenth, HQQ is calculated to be 5784.4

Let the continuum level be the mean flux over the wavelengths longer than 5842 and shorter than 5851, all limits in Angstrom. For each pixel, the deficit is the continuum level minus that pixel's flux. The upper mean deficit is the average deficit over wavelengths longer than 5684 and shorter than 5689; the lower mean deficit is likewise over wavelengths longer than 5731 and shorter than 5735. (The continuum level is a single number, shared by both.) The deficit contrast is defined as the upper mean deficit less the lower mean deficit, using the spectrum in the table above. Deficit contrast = 1.6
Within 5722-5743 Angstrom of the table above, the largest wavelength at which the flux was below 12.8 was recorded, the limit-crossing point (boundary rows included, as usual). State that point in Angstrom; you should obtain 5742.39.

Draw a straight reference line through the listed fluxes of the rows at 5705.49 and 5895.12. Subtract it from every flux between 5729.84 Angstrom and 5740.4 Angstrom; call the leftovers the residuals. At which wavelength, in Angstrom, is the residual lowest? 5739.75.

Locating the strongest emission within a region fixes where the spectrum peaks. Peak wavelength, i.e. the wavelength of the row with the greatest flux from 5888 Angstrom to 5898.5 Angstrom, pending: 5897.84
